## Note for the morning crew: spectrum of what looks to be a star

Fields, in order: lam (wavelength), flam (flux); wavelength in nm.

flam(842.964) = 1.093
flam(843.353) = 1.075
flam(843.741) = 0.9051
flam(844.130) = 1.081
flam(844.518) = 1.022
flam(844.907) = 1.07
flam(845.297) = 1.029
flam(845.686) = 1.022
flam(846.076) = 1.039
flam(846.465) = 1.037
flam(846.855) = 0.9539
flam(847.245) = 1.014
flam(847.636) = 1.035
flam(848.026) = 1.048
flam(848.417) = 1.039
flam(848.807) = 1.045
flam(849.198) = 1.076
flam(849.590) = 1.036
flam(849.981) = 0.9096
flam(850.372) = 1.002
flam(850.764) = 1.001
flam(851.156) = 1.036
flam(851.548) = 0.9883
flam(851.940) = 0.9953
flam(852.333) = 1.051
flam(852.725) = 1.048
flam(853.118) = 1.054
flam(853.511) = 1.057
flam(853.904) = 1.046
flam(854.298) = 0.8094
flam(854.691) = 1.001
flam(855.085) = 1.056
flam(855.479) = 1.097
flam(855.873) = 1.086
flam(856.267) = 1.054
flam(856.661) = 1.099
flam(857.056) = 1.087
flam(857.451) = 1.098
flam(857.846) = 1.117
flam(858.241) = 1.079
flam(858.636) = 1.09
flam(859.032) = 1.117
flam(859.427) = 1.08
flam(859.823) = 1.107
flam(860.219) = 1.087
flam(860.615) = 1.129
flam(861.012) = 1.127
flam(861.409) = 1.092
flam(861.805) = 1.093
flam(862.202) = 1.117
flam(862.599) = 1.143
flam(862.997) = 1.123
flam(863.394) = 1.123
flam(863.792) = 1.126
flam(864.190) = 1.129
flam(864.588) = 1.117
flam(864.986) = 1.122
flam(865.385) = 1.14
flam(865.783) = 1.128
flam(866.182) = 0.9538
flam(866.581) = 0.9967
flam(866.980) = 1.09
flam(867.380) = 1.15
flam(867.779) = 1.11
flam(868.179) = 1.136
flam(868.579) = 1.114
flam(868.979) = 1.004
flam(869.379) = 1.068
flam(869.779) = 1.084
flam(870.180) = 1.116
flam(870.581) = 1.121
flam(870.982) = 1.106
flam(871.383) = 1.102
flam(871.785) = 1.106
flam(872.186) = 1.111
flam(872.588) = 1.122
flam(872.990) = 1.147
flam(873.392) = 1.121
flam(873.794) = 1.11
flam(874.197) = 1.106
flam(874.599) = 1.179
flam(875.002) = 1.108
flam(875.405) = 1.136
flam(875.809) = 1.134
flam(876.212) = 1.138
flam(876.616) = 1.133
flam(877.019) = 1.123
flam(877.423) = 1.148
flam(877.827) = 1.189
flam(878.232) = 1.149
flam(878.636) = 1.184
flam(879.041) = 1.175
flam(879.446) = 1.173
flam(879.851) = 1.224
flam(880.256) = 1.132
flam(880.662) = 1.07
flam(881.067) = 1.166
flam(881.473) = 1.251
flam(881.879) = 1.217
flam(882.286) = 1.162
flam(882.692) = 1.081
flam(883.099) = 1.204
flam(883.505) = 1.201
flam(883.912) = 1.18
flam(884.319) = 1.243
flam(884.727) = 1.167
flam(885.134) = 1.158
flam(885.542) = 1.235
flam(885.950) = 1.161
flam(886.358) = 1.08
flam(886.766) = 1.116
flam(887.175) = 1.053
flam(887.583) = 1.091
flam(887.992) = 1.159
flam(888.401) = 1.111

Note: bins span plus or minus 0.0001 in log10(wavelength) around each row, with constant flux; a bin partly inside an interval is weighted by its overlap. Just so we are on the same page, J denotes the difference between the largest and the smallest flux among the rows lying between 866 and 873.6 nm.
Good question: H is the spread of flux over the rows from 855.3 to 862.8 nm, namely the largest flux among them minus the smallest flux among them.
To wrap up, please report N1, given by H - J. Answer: -0.11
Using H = 0.09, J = 0.20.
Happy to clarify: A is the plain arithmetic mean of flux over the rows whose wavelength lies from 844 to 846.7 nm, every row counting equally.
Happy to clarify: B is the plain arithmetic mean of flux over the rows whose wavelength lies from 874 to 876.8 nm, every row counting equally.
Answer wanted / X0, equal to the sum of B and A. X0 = 2.18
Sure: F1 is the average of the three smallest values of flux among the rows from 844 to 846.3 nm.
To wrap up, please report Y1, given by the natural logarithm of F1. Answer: 0.02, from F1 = 1.02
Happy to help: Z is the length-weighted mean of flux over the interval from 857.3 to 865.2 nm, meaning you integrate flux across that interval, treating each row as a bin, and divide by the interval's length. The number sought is 1.11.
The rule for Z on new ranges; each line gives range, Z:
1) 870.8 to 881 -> 1.14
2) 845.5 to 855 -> 1.01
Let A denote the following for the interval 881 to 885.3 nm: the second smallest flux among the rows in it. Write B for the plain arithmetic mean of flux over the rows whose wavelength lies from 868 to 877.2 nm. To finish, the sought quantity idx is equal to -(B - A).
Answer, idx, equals 0.04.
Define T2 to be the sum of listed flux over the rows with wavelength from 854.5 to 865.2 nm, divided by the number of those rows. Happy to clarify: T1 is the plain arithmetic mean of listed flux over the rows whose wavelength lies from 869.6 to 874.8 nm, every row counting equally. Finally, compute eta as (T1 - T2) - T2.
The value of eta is -1.08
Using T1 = 1.118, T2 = 1.100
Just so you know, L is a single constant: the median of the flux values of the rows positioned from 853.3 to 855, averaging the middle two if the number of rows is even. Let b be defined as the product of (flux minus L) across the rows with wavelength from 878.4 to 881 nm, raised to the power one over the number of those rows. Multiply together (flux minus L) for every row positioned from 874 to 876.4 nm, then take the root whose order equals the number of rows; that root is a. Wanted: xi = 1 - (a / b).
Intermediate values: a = 0.107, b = 0.12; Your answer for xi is 0.13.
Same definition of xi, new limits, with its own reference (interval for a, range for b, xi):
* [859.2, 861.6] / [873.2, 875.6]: 0.22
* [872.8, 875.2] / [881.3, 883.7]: 0.32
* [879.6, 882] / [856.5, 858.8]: -0.93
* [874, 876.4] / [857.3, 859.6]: -0.50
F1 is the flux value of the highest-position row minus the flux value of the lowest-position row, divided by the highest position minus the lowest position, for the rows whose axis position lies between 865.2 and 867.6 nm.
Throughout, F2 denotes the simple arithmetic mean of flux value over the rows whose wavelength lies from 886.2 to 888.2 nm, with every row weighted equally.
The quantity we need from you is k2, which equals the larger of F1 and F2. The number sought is 1.10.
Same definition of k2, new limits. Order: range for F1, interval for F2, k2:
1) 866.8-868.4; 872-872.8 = 1.12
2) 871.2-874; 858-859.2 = 1.10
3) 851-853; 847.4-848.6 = 1.04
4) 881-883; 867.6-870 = 1.09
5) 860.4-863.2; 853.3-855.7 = 1.01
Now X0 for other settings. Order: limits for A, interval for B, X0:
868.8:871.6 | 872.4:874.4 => 2.21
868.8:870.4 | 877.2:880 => 2.25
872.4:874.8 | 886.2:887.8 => 2.22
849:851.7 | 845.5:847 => 2.02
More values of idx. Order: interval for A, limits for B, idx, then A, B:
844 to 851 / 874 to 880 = -0.20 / 0.9539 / 1.15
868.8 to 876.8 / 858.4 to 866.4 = -0.04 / 1.068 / 1.11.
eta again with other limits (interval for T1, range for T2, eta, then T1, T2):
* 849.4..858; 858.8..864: -1.19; 1.033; 1.113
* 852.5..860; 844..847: -1.00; 1.062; 1.032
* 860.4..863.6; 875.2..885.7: -1.22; 1.118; 1.168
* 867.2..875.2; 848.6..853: -0.92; 1.111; 1.017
